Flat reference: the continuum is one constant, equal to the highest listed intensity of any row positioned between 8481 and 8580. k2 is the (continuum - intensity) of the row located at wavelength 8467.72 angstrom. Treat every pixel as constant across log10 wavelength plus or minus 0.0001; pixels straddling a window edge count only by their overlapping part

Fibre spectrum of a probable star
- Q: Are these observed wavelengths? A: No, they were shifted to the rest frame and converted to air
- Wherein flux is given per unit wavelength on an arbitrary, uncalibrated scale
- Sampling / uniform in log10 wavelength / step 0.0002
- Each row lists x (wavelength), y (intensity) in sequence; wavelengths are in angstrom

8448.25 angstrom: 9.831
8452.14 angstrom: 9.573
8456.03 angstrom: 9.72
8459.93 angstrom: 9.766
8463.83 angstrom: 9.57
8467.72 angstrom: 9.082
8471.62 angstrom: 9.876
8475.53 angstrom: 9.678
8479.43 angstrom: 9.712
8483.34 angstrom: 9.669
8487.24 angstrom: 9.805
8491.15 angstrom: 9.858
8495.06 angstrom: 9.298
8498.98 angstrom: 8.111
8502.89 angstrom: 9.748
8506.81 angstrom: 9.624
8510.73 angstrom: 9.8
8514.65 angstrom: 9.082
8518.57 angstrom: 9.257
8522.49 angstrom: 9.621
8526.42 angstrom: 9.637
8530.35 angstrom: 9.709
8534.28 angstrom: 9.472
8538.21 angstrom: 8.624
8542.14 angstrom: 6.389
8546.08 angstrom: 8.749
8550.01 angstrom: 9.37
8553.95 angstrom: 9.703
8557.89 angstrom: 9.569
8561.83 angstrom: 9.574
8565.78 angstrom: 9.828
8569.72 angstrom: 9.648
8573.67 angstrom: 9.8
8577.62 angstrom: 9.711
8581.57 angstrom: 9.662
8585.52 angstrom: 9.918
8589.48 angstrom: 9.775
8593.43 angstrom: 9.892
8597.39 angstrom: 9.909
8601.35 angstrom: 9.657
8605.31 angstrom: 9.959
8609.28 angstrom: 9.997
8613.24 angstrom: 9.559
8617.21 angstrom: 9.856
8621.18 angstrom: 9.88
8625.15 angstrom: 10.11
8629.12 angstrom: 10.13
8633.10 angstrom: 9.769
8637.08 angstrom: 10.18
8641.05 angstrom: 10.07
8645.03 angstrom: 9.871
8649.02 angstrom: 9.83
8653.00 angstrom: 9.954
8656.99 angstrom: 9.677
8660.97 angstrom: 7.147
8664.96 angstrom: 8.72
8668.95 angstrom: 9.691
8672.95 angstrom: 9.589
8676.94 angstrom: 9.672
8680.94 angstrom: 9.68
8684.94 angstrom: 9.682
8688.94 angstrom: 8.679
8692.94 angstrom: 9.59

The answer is 0.8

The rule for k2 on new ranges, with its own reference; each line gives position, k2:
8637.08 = -0.3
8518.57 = 0.6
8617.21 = 0.0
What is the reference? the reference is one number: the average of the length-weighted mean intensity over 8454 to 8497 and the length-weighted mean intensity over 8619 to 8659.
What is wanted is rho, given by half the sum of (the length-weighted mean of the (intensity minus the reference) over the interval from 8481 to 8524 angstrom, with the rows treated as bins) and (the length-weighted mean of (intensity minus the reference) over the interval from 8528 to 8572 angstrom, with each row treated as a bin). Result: -0.49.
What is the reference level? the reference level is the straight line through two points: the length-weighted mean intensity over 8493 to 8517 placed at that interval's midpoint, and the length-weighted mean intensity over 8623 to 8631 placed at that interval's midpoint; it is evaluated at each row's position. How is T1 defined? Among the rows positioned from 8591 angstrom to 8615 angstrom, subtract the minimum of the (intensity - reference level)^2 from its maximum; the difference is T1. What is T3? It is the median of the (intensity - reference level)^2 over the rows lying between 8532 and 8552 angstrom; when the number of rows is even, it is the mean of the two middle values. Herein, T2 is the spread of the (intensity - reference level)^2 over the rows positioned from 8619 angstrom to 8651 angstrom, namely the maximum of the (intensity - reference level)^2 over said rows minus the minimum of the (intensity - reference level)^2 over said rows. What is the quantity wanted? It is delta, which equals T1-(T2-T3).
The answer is 1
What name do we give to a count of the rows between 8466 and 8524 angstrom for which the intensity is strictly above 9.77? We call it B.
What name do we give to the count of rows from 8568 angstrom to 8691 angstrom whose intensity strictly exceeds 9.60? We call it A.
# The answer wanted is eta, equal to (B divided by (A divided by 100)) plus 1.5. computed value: 17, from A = 26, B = 4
